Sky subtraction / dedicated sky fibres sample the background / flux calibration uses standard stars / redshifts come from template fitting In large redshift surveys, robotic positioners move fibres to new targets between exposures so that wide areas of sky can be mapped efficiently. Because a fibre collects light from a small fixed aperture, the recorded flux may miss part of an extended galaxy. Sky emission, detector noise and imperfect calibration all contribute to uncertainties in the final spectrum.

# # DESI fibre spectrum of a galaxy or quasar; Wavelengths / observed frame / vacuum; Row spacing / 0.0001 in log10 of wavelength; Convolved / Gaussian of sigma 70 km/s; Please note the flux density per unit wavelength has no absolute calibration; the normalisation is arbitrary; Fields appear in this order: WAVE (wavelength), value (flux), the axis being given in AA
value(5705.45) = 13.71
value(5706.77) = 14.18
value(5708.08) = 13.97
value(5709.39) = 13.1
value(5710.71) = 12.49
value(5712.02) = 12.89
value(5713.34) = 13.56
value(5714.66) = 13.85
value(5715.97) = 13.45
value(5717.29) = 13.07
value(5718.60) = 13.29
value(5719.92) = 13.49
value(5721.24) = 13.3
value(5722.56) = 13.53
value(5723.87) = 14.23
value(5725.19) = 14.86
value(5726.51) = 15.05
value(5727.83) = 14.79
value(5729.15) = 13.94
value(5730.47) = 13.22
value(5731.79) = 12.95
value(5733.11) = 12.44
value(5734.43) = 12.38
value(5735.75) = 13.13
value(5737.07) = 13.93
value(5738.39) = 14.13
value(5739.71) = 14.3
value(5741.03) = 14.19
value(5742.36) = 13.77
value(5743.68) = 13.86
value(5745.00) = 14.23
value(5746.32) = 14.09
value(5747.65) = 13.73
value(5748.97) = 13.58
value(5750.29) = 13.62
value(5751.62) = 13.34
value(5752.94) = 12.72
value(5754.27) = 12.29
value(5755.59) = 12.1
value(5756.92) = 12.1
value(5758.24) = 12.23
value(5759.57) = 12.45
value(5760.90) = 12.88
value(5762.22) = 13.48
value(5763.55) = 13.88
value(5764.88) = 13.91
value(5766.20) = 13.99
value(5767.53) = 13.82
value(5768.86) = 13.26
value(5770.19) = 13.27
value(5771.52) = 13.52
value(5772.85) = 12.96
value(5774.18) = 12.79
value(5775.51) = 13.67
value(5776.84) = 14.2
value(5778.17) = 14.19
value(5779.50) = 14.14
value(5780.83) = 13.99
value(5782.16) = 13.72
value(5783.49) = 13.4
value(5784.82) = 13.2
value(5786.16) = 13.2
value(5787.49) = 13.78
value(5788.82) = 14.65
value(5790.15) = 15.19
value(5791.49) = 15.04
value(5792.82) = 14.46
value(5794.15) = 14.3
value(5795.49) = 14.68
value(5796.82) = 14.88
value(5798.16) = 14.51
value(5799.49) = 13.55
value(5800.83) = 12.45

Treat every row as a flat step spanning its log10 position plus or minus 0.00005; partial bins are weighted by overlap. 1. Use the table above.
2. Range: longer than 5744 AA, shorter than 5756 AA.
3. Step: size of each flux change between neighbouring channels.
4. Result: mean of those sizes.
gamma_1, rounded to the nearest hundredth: 0.28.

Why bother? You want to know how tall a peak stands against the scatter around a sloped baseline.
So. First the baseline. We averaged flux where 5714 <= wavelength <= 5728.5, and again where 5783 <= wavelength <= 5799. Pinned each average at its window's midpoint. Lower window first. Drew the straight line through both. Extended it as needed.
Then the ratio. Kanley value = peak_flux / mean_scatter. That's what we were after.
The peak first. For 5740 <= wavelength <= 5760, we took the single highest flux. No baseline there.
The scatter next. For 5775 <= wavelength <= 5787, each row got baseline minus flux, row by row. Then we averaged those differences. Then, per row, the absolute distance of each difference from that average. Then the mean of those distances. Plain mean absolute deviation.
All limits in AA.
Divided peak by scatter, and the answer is 41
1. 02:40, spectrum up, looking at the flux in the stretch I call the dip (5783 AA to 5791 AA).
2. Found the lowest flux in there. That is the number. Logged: 13.2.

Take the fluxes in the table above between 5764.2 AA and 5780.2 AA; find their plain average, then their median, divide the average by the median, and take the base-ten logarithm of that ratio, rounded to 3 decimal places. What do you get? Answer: -0.003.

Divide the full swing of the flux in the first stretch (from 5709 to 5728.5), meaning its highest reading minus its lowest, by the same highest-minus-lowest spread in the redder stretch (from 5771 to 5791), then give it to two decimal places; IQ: 1.07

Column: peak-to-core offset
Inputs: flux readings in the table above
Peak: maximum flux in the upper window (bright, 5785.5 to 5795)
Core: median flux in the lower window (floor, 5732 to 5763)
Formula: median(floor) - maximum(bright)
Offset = -1.71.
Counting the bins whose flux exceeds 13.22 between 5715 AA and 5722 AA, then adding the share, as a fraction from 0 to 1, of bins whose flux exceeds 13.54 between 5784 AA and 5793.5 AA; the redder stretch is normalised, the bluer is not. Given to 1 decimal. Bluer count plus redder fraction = 4.7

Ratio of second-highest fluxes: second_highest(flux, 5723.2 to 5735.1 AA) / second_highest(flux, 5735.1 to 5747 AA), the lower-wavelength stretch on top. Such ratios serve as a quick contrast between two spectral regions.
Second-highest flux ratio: 1.04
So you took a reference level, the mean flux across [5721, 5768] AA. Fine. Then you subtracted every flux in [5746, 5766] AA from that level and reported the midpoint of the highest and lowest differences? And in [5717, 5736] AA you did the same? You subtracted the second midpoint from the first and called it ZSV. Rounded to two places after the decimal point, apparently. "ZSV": 0.62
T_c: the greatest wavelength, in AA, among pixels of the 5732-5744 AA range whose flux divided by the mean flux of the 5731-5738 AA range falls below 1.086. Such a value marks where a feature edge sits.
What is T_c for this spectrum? 5743.68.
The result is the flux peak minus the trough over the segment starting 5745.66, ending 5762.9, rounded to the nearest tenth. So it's 2.0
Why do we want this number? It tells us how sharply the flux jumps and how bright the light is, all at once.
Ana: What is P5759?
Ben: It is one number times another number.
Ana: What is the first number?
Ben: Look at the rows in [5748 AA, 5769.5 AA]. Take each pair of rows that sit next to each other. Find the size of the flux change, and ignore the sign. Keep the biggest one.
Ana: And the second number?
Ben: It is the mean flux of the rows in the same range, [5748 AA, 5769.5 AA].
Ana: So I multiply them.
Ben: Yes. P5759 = 8.1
